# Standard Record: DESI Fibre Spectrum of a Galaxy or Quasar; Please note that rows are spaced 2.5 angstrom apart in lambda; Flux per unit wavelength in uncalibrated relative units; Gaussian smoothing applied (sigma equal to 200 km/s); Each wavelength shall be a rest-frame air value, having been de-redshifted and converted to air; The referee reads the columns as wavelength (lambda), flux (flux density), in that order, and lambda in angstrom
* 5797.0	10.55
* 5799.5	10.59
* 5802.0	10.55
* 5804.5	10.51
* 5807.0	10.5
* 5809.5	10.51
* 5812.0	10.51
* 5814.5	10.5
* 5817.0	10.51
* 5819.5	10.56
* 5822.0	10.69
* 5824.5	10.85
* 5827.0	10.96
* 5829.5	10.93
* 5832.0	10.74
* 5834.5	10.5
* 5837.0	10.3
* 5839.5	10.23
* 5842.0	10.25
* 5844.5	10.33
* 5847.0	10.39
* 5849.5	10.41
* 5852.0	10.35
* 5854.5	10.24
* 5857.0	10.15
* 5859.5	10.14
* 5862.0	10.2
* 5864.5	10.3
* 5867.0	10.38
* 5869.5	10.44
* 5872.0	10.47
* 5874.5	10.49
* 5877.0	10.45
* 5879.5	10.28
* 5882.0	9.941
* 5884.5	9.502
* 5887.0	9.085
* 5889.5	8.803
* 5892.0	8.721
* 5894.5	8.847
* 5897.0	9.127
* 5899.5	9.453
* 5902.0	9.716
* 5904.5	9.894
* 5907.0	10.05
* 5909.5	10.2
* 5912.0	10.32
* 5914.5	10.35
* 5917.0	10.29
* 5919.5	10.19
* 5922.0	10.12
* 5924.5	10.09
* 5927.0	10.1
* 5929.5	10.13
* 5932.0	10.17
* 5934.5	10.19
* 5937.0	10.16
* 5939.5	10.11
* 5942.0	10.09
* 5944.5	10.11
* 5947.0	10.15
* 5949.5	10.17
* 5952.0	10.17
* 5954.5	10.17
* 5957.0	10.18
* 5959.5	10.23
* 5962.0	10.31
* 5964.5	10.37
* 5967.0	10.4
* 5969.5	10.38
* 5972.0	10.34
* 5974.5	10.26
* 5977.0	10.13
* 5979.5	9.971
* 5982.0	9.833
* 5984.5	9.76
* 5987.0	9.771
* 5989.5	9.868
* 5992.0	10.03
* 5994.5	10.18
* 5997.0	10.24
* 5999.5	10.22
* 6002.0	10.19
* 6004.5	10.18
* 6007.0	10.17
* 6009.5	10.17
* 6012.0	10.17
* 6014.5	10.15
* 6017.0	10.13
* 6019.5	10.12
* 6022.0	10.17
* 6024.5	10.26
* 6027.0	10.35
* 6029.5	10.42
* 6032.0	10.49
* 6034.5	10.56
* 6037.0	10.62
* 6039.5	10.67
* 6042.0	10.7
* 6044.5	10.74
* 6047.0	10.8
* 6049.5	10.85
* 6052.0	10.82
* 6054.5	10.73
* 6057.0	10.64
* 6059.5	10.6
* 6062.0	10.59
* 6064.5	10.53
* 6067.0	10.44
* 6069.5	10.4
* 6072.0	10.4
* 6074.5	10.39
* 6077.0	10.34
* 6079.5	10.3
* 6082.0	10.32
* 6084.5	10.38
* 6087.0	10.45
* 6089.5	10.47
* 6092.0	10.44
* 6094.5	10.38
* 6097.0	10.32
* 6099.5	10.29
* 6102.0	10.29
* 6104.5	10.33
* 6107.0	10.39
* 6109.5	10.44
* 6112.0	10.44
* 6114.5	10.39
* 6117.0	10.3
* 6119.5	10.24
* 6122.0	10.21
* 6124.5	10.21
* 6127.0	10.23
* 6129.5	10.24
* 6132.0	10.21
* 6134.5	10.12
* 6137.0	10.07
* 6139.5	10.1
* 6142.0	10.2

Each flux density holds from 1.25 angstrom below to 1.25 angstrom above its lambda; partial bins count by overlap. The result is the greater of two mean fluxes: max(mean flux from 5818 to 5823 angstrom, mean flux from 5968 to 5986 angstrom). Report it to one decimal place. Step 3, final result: 10.6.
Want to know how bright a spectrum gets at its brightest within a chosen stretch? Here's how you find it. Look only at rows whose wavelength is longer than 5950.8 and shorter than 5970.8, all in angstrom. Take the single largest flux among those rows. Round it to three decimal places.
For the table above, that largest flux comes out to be 10.400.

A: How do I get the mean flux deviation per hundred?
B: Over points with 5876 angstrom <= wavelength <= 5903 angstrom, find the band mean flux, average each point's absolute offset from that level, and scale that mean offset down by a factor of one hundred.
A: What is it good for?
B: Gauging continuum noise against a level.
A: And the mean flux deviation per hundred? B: 0.0048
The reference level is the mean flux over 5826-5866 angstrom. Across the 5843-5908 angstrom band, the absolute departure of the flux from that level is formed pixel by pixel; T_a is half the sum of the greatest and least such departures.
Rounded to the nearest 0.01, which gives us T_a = 0.84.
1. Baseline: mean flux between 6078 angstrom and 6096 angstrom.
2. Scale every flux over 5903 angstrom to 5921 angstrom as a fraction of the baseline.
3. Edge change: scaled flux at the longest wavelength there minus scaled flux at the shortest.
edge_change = 0.03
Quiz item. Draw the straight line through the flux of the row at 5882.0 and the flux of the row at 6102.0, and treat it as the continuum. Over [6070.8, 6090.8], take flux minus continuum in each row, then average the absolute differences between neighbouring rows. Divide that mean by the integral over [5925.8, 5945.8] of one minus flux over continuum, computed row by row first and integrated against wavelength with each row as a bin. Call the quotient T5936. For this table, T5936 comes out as -0.18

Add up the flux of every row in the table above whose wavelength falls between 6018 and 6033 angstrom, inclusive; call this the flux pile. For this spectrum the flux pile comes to 61.8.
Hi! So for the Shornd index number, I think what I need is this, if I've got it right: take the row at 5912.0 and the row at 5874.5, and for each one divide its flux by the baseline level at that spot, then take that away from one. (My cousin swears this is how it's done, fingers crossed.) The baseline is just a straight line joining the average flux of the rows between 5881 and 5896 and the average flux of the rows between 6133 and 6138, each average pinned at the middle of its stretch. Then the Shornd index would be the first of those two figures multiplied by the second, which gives 0.018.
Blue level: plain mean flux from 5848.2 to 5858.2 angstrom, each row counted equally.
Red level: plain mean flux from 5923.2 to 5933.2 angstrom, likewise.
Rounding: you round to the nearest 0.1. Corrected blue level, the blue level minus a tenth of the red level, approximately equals 9.3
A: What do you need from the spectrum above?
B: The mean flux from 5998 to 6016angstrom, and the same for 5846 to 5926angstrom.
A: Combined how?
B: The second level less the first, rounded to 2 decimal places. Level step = -0.20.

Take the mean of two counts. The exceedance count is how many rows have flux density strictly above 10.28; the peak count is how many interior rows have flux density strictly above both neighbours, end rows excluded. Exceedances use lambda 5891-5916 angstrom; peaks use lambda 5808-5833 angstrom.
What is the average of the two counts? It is 1.5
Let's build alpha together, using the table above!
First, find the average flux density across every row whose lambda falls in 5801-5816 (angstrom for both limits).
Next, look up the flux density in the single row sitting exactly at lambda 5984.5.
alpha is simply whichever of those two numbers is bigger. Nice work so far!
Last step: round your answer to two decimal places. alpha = 10.51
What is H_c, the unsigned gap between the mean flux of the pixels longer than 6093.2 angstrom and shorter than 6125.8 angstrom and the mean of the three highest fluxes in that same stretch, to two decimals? 0.10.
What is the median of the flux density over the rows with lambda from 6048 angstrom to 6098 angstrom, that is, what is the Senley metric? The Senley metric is 10.4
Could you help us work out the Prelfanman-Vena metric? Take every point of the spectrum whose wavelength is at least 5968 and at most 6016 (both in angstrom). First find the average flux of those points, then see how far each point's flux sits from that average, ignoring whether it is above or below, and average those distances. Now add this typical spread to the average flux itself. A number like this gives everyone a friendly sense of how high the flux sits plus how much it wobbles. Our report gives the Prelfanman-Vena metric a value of 10.3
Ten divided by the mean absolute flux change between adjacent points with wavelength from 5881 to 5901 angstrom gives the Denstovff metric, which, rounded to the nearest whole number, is 36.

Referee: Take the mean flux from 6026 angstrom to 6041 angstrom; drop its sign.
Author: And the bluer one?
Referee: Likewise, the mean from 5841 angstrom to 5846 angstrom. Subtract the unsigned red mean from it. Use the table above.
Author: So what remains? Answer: -0.23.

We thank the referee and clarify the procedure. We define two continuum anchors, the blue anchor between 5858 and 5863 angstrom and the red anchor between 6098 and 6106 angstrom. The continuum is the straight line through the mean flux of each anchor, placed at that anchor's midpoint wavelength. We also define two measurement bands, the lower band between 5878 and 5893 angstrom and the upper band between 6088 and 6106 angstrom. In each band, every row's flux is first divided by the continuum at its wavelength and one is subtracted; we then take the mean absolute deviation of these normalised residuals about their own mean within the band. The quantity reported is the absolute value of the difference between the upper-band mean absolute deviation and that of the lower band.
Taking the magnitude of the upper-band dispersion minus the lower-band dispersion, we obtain 0.045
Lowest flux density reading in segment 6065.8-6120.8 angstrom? 10.24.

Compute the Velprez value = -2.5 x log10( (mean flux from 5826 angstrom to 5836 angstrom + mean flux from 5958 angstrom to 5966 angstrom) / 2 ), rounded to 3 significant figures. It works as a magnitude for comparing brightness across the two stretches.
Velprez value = -2.56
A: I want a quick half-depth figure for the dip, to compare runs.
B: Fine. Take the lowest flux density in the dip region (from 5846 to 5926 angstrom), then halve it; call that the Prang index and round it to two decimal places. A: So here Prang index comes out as 4.36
